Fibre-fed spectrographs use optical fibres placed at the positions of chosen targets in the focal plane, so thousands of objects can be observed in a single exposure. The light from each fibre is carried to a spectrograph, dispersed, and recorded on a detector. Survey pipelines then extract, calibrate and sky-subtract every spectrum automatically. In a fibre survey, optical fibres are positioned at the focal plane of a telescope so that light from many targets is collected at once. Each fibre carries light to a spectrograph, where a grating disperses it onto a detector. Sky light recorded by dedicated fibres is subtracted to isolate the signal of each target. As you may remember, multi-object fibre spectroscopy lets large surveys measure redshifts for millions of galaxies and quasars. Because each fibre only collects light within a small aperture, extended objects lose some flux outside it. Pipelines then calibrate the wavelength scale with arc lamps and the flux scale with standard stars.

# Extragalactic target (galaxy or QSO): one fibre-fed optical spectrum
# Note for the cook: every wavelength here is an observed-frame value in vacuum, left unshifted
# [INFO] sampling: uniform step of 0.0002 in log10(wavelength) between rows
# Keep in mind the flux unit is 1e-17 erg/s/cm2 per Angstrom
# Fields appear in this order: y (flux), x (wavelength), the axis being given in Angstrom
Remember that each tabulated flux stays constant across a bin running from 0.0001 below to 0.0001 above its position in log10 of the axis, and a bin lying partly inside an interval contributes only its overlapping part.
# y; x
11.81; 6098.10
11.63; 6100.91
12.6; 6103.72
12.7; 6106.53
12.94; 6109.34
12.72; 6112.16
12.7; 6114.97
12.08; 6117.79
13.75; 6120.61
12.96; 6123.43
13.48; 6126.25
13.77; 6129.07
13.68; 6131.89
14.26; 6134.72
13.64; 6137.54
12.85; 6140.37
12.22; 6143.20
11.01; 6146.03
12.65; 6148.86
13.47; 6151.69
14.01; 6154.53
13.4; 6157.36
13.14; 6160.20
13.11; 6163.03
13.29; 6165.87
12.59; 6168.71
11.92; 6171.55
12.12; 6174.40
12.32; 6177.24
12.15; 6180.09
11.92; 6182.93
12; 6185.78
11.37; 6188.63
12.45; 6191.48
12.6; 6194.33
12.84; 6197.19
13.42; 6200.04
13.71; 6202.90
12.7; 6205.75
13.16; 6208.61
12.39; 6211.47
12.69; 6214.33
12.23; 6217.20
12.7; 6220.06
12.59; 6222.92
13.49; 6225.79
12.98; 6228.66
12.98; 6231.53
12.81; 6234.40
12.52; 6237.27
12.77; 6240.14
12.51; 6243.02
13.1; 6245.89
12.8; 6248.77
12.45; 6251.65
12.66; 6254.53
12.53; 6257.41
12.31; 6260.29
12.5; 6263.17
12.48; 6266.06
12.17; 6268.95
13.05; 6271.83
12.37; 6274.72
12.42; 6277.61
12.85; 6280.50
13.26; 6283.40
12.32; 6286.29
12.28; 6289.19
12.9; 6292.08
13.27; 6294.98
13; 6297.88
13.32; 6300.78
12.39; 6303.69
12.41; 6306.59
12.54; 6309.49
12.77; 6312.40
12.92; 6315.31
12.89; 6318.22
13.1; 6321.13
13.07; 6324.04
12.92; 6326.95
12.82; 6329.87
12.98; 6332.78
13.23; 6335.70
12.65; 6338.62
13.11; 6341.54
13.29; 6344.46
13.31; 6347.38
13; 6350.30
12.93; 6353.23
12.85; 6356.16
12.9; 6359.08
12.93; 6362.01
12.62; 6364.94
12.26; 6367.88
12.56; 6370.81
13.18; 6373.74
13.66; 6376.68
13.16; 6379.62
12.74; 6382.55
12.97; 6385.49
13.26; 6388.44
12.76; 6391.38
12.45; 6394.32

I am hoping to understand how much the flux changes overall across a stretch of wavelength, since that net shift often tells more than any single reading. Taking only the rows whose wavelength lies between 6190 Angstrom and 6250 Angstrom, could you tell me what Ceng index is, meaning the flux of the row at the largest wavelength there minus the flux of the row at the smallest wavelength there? 0.35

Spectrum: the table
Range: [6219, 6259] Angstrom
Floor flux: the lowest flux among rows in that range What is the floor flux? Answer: 12.45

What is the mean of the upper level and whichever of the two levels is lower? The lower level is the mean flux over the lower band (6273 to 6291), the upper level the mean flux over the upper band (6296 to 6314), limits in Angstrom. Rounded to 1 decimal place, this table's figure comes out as 12.7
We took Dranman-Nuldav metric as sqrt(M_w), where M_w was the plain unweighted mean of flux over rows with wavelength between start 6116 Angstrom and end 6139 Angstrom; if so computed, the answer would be 3.67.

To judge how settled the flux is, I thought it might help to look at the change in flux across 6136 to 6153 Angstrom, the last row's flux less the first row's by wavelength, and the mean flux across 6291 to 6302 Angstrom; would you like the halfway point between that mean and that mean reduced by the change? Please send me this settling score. 13.21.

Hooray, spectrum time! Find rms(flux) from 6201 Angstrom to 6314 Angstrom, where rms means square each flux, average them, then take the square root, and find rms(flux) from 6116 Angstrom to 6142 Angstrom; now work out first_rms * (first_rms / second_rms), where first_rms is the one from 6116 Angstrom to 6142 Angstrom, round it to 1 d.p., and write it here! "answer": 14.1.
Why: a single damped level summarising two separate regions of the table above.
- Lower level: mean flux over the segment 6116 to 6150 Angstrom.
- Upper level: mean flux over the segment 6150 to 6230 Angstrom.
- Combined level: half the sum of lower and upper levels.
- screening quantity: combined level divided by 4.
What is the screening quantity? 3.22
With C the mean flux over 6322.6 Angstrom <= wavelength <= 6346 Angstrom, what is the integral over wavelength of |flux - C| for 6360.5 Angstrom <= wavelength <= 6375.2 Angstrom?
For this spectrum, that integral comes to 5.4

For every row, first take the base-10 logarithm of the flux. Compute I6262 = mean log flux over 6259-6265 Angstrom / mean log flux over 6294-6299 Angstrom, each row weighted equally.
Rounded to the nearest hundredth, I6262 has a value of 0.98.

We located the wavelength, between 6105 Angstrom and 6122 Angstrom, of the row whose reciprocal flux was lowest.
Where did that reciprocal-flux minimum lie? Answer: 6120.61 Angstrom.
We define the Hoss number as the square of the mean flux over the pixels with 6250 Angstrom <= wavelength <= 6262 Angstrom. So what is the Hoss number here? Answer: 156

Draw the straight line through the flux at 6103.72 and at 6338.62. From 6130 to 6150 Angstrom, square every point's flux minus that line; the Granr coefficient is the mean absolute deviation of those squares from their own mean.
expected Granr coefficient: 0.9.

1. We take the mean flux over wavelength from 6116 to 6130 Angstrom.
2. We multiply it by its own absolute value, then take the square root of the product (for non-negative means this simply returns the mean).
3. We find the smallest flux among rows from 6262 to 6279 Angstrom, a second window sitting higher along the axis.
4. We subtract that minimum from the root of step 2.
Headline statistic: 1.0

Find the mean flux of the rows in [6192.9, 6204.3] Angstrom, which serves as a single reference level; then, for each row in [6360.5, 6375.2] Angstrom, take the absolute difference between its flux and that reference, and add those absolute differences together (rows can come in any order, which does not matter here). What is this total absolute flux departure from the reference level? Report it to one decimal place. 2.2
